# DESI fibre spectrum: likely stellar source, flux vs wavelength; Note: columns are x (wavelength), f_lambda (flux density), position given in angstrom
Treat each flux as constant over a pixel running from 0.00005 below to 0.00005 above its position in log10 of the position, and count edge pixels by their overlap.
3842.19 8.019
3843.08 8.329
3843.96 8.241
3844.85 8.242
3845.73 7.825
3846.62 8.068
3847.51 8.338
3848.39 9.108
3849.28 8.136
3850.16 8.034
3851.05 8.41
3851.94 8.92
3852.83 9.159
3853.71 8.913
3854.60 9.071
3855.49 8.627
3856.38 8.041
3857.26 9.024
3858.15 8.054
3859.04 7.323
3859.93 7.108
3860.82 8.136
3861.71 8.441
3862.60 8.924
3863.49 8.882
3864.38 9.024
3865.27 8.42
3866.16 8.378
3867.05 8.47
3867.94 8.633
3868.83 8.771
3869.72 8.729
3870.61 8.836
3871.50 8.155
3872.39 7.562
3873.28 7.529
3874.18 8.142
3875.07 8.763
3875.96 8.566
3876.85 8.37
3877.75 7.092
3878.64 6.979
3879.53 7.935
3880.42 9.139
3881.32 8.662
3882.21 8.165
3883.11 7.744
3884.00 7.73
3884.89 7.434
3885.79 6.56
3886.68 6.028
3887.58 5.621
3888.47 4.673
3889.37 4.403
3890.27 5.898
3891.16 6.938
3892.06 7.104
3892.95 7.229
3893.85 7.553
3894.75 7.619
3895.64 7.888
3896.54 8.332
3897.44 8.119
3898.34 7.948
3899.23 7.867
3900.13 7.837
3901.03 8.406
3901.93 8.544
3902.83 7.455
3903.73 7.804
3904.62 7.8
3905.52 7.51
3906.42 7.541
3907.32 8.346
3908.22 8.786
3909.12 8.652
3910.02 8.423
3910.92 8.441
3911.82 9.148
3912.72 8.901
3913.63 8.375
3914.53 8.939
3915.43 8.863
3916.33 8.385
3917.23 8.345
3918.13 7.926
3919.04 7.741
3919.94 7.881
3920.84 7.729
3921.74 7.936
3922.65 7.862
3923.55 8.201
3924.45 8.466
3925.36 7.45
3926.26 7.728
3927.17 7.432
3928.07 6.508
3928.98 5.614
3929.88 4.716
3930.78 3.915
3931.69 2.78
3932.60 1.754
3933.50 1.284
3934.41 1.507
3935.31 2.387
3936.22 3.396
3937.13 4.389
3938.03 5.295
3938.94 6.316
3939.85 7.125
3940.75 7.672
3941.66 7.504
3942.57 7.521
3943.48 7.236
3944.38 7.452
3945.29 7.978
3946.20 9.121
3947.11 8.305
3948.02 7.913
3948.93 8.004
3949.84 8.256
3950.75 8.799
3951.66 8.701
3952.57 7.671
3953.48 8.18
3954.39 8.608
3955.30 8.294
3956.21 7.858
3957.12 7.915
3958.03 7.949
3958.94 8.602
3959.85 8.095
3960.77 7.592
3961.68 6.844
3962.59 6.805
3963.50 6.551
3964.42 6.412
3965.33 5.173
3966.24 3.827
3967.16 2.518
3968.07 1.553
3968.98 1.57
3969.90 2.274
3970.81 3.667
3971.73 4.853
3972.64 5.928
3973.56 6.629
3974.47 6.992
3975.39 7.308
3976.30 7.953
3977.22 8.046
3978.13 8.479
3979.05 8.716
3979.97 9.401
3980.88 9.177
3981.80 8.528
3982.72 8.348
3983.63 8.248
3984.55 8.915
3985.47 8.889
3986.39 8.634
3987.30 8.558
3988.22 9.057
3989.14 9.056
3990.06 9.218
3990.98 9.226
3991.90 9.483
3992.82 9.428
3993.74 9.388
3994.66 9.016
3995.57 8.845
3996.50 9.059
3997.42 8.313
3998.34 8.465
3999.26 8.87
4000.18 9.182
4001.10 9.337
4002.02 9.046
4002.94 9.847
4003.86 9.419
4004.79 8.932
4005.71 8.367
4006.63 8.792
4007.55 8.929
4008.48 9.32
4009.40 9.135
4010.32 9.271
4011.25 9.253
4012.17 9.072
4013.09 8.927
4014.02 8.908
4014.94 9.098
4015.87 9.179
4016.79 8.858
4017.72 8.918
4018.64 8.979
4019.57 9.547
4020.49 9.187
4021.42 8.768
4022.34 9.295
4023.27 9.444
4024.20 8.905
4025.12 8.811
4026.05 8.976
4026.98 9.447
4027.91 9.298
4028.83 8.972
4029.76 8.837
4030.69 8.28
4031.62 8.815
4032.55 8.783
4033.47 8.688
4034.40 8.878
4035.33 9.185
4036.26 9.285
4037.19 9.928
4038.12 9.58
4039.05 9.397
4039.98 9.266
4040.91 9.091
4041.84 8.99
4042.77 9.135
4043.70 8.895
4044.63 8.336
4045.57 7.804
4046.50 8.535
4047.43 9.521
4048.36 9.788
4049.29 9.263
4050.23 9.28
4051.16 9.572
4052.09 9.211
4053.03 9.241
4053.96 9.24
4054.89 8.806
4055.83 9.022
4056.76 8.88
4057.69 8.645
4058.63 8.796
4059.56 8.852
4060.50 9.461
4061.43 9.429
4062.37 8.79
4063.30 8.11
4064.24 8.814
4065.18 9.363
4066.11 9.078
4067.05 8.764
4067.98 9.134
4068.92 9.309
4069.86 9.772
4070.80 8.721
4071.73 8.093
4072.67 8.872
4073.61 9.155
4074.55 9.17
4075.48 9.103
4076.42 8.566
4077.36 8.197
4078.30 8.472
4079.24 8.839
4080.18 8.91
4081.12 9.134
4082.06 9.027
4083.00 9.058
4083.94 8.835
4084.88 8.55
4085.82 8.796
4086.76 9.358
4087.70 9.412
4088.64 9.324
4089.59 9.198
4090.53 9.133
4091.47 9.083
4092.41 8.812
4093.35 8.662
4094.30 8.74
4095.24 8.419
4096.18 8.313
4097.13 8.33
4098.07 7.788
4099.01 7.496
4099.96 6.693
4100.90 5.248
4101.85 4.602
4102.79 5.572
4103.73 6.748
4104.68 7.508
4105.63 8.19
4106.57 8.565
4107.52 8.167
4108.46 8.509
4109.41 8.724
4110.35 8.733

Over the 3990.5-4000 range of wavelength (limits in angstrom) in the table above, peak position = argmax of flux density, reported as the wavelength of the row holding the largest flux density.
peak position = 3991.90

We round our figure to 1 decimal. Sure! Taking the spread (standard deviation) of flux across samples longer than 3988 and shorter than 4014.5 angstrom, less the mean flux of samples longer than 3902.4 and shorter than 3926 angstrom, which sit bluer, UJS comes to -7.9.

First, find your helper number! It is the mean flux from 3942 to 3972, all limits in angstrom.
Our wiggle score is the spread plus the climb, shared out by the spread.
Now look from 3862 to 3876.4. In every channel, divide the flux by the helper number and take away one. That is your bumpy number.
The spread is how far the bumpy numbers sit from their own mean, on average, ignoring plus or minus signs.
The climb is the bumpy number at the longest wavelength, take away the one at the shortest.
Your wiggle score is 0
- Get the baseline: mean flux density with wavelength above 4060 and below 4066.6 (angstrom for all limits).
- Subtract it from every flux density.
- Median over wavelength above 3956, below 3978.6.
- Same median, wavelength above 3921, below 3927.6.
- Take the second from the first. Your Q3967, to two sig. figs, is -1.1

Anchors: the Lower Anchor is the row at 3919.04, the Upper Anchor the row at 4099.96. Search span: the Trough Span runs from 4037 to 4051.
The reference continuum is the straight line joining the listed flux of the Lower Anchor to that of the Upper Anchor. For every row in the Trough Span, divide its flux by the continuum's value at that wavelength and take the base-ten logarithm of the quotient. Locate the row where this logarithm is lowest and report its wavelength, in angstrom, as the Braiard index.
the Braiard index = 4045.57 angstrom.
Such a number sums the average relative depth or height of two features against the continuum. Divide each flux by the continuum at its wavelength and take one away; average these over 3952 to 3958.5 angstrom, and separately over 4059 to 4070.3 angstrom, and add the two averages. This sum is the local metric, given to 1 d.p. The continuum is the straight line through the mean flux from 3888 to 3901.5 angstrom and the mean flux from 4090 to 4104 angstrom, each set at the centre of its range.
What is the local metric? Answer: 0.3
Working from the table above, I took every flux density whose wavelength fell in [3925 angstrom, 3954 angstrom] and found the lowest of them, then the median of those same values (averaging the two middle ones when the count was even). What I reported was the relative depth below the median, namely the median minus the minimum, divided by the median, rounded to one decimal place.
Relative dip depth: 0.8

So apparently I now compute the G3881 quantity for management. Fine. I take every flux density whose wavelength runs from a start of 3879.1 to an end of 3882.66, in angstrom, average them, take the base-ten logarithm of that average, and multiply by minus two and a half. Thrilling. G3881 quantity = -2.320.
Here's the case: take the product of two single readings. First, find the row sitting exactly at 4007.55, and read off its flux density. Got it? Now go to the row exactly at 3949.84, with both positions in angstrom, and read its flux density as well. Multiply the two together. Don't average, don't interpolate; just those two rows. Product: 74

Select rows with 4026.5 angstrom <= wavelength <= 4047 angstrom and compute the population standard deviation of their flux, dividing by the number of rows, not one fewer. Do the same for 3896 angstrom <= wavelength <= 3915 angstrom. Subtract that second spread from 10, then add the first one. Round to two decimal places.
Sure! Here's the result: 9.98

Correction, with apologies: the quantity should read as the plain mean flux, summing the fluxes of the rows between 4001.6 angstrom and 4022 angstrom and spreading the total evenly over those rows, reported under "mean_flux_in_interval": 9.1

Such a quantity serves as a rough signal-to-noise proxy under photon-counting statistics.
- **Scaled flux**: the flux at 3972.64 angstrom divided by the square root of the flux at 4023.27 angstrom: 1.93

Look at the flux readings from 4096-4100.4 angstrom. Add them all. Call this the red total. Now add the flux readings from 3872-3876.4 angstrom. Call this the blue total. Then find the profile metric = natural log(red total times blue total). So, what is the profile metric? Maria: 7.36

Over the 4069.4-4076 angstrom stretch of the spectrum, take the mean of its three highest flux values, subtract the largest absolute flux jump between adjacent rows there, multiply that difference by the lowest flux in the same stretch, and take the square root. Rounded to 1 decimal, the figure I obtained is 8.2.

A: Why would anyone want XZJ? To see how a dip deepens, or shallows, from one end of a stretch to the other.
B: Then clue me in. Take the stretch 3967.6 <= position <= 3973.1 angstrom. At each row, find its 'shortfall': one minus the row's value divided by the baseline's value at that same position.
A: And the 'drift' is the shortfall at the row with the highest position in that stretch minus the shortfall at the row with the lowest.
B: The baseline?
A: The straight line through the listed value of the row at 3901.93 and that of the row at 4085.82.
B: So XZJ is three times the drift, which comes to -1.5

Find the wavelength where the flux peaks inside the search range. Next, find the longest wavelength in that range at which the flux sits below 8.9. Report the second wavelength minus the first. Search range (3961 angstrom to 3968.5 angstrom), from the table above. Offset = 6.4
